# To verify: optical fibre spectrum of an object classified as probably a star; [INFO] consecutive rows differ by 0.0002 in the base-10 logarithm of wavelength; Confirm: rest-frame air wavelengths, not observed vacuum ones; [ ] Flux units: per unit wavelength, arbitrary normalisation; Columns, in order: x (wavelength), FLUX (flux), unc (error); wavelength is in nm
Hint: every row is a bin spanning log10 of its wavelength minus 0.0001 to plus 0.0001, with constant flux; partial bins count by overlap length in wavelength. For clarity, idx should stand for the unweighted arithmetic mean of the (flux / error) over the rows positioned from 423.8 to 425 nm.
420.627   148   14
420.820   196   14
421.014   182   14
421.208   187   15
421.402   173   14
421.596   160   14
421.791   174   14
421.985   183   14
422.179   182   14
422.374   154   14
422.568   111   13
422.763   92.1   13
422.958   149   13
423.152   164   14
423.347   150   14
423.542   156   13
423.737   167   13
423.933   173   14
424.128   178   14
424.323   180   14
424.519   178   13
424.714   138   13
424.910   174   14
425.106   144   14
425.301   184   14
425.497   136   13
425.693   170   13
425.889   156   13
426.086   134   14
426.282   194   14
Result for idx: 12.4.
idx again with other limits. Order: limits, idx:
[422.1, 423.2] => 10.5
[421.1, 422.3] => 12.5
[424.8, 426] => 11.9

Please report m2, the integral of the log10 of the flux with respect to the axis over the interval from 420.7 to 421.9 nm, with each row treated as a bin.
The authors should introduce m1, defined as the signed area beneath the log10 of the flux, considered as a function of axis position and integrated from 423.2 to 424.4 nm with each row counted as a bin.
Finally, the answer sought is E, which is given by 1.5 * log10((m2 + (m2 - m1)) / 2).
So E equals 0.20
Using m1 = 2.67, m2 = 2.70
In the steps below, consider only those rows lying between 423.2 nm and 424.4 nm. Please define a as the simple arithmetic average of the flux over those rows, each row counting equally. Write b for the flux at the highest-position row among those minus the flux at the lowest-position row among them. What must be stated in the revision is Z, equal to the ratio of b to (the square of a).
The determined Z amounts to 0.0011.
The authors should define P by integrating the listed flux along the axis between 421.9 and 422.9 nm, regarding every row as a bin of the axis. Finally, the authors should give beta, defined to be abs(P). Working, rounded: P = 144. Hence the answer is 144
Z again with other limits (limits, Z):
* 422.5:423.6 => 0.0024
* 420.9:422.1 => 0.0000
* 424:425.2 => -0.0012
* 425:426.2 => -0.0004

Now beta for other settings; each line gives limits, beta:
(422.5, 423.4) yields 120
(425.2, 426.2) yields 157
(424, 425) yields 170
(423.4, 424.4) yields 170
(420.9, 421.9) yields 176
